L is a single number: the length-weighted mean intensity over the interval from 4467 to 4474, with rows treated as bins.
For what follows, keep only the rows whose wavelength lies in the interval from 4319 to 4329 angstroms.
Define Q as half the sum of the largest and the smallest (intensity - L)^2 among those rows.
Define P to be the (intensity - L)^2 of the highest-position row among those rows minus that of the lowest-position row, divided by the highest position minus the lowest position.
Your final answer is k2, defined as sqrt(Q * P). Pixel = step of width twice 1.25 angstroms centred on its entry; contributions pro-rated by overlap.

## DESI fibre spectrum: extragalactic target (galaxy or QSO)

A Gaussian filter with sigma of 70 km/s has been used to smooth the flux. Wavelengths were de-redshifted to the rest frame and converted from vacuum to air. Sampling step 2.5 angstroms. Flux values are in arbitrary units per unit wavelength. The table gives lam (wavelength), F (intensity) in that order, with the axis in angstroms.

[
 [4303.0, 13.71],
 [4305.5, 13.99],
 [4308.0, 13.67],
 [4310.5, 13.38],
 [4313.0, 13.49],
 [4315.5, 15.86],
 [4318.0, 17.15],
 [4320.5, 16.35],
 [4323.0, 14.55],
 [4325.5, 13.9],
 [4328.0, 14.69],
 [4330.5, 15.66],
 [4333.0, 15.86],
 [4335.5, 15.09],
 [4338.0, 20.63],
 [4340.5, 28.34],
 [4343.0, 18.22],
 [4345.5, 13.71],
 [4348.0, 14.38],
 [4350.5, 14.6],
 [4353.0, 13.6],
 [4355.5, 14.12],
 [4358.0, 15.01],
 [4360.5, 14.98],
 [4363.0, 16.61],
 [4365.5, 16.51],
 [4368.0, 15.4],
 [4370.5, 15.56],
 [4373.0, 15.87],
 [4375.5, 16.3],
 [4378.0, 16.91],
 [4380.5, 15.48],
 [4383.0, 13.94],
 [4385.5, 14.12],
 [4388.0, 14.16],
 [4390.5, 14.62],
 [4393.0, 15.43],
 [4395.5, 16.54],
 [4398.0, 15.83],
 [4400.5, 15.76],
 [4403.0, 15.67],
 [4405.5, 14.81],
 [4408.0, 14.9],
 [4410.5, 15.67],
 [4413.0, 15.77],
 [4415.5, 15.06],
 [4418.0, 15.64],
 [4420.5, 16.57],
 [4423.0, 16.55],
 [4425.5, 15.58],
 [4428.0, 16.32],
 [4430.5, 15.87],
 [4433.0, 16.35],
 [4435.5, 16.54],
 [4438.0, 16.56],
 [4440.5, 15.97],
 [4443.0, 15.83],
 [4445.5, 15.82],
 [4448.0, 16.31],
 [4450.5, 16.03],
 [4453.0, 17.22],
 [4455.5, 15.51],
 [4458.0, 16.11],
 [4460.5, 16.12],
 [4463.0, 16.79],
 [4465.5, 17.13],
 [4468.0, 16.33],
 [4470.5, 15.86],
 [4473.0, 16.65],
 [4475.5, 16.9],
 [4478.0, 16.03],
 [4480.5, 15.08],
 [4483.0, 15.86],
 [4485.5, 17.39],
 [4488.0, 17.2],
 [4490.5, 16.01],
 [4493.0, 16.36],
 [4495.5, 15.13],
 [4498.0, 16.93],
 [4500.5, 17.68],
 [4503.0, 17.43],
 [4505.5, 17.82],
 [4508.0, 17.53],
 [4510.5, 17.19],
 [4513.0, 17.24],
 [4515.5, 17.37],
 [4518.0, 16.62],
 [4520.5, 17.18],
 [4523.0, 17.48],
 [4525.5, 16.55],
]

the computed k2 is 1.0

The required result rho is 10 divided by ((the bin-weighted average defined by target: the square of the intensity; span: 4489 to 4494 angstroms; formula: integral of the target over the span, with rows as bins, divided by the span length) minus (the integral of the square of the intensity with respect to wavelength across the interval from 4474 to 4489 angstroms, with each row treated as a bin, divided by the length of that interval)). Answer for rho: -1.6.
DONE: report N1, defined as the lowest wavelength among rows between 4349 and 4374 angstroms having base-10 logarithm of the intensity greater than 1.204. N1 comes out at 4363.0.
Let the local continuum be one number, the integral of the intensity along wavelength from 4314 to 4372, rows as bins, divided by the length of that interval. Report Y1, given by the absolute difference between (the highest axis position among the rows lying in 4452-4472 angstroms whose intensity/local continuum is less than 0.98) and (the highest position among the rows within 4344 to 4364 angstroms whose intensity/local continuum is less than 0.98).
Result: 95.0 angstroms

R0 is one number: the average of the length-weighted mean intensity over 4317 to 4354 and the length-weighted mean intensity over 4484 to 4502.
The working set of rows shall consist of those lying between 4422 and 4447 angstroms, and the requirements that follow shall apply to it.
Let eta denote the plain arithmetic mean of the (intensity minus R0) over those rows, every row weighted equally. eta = -0.4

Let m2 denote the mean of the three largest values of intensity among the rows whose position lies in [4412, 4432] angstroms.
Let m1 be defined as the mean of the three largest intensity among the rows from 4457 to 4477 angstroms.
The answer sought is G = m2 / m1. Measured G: 0.97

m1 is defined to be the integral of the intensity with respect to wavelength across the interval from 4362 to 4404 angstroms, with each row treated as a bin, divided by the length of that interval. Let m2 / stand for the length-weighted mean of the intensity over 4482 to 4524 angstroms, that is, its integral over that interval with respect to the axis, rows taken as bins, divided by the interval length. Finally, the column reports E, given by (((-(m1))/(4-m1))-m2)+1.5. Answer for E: -14.1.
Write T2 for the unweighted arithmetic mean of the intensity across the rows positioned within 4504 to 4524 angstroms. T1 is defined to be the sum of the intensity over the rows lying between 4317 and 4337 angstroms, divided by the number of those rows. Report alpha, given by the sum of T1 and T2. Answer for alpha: 32.7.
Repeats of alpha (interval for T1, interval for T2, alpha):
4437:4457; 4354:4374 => 31.7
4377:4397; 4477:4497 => 31.3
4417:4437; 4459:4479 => 32.7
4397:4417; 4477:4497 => 31.6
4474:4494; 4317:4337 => 31.8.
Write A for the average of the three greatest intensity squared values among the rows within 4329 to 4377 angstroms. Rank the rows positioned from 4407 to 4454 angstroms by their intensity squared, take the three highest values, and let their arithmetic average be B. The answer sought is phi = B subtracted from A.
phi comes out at 238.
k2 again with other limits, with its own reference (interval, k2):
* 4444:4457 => 0.1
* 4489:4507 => 0.4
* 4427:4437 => 0.0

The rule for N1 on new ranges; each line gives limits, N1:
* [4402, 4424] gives 4420.5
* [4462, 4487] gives 4463.0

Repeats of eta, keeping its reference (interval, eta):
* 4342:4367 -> -1.4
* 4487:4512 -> 0.4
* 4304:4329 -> -1.9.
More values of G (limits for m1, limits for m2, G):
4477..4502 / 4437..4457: 0.96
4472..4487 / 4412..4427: 0.96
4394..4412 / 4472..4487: 1.06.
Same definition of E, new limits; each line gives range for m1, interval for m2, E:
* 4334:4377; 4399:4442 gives -13.0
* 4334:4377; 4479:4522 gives -14.0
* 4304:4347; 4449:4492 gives -13.5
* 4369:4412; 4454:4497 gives -13.4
